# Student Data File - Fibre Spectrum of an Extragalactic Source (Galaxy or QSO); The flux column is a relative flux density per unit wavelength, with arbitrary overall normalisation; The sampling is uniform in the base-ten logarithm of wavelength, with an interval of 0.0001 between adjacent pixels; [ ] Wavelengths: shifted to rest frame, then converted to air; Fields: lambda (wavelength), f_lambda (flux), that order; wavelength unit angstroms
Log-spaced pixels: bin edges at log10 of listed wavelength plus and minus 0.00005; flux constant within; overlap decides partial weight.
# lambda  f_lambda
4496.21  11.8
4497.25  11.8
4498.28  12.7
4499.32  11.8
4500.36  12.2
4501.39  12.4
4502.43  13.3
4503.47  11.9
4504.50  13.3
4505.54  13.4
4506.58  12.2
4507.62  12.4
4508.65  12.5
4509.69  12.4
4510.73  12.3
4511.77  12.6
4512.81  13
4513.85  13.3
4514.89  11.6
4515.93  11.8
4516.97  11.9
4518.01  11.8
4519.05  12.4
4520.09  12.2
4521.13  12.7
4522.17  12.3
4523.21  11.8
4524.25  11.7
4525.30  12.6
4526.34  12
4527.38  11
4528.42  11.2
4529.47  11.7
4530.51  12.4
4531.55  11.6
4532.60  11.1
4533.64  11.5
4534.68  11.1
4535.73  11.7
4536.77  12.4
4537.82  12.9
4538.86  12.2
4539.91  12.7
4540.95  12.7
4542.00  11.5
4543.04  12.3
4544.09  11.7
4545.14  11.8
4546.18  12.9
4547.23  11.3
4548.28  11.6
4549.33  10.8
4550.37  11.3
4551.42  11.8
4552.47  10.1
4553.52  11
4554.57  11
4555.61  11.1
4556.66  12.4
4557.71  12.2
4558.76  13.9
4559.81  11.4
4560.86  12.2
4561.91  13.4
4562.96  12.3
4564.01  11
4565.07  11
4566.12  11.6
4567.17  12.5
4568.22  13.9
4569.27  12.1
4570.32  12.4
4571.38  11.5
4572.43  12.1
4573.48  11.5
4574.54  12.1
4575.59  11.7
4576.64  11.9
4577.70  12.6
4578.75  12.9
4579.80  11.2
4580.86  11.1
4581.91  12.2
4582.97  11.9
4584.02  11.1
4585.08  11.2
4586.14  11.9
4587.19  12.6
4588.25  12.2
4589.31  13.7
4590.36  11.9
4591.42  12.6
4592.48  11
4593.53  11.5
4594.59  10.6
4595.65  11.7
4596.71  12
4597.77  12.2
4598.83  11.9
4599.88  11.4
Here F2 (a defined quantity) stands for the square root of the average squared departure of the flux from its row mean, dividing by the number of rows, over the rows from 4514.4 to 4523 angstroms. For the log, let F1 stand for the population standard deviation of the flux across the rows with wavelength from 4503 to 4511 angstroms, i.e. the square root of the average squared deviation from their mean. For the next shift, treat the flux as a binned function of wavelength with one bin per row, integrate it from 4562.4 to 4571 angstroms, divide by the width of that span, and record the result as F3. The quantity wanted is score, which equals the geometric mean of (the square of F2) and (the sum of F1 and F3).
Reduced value 1.2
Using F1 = 0.49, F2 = 0.35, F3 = 12.1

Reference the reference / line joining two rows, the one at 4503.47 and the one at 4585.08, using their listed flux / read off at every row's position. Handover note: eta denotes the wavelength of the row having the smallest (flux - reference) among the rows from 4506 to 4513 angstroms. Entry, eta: 4506.58 angstroms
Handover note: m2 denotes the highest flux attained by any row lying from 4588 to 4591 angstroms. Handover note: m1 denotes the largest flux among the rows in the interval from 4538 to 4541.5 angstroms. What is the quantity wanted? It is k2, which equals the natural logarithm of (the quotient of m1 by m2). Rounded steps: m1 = 12.7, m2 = 13.7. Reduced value -0.08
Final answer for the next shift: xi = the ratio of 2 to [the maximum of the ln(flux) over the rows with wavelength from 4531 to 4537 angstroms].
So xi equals 0.794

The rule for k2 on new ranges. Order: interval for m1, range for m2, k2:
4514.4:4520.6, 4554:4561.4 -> -0.11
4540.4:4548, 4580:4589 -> 0.02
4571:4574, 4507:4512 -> -0.04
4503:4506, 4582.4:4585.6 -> 0.12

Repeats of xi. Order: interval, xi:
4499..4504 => 0.773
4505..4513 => 0.771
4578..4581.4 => 0.782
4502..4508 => 0.771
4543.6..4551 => 0.782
